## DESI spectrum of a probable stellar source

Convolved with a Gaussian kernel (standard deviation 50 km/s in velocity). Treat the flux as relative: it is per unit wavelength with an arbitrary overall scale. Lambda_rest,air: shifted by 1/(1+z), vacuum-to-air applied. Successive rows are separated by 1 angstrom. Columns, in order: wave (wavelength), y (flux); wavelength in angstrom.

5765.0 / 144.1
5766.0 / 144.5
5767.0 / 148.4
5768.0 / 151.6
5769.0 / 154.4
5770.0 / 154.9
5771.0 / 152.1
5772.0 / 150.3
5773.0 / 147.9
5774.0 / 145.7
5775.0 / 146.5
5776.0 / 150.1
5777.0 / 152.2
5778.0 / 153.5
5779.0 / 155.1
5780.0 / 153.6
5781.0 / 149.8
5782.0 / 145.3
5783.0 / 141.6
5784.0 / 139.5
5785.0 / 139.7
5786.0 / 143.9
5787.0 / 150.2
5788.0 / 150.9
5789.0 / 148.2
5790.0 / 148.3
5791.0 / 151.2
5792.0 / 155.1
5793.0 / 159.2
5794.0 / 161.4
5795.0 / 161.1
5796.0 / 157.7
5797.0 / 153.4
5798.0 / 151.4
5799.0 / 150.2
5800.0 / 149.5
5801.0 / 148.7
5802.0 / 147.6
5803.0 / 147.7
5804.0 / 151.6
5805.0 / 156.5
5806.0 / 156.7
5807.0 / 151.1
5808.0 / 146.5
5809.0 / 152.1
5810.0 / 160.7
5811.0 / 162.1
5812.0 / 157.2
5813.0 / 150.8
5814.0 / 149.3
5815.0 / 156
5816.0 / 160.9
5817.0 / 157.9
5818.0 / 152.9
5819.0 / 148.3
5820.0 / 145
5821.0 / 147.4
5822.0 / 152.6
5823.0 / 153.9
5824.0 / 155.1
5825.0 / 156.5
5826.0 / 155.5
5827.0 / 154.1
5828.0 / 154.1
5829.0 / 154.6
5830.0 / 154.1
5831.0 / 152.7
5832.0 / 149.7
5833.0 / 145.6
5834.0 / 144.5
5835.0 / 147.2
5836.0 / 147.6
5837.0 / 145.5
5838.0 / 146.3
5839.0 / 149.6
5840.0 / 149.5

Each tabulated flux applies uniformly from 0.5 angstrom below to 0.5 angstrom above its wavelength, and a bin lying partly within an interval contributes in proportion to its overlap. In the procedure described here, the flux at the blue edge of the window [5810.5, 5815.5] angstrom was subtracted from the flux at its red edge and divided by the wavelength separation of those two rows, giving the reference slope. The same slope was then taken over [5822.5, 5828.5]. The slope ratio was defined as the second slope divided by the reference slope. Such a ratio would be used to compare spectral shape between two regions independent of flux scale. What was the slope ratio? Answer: 0.0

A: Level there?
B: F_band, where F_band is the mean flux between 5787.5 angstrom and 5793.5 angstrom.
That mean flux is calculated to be 152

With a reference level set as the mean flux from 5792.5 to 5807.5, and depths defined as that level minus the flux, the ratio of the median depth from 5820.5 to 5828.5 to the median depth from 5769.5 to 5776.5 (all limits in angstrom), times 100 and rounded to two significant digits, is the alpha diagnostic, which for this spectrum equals -15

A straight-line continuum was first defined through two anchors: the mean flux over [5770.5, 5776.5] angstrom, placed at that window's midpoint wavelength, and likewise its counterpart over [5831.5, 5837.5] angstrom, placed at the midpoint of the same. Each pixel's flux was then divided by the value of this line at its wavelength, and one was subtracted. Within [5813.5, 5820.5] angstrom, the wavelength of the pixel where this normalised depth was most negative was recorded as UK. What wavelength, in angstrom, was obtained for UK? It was 5820.0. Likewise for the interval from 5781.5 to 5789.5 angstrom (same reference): 5784.0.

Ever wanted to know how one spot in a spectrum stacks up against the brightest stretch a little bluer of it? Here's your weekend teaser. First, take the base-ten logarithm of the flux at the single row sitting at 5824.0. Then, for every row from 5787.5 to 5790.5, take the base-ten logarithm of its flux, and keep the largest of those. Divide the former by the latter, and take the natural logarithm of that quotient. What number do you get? 0.005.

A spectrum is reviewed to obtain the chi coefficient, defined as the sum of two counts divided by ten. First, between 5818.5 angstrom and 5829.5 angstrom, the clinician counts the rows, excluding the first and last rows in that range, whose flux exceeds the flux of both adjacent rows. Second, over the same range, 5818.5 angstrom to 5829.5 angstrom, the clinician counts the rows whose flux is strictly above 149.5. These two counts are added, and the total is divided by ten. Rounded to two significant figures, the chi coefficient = 0.90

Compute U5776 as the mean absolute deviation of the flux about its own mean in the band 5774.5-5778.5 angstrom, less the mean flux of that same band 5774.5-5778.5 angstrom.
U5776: -148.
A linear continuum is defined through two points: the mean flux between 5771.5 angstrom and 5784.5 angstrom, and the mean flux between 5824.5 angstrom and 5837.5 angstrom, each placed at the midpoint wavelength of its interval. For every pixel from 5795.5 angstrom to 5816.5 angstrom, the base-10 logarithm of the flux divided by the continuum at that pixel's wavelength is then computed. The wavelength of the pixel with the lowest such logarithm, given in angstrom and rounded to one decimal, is 5808.0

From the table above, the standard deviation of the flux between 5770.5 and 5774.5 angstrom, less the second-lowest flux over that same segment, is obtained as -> -145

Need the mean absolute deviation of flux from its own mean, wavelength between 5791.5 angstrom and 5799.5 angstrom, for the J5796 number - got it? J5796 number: 3.7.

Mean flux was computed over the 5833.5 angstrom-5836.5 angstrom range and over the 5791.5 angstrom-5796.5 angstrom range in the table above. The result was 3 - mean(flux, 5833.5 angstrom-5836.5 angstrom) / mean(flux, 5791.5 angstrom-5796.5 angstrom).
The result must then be 2.08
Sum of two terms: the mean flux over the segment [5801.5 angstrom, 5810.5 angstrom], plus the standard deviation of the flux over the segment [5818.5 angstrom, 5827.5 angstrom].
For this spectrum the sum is 156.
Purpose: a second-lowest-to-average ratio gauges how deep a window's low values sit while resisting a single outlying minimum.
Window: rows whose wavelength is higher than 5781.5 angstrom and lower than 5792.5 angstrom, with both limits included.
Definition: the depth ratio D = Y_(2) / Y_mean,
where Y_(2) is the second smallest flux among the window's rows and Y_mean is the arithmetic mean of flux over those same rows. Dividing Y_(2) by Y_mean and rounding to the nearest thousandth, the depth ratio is 0.952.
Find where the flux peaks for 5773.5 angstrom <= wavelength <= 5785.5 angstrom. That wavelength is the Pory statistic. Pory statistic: 5779.0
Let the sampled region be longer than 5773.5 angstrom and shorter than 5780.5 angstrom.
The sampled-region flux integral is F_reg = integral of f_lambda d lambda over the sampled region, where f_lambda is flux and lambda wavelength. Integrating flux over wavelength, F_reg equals 1057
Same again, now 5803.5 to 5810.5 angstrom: 1075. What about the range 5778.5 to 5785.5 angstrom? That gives 1025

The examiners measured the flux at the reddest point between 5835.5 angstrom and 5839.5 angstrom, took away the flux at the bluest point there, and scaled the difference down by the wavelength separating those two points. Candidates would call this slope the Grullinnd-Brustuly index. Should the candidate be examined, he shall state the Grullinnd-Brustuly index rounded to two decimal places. 0.67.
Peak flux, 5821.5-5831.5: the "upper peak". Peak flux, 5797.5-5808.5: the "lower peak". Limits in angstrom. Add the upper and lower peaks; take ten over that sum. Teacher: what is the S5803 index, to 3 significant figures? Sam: 0.0319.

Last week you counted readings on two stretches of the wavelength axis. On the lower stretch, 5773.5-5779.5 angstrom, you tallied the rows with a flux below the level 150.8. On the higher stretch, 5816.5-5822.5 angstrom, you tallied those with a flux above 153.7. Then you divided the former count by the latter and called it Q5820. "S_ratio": 3.0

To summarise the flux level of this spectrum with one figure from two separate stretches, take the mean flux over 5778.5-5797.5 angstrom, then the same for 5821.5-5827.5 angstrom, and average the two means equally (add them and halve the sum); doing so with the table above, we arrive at 153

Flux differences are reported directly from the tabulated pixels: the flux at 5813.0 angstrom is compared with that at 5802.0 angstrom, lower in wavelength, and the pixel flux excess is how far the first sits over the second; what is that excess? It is 3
